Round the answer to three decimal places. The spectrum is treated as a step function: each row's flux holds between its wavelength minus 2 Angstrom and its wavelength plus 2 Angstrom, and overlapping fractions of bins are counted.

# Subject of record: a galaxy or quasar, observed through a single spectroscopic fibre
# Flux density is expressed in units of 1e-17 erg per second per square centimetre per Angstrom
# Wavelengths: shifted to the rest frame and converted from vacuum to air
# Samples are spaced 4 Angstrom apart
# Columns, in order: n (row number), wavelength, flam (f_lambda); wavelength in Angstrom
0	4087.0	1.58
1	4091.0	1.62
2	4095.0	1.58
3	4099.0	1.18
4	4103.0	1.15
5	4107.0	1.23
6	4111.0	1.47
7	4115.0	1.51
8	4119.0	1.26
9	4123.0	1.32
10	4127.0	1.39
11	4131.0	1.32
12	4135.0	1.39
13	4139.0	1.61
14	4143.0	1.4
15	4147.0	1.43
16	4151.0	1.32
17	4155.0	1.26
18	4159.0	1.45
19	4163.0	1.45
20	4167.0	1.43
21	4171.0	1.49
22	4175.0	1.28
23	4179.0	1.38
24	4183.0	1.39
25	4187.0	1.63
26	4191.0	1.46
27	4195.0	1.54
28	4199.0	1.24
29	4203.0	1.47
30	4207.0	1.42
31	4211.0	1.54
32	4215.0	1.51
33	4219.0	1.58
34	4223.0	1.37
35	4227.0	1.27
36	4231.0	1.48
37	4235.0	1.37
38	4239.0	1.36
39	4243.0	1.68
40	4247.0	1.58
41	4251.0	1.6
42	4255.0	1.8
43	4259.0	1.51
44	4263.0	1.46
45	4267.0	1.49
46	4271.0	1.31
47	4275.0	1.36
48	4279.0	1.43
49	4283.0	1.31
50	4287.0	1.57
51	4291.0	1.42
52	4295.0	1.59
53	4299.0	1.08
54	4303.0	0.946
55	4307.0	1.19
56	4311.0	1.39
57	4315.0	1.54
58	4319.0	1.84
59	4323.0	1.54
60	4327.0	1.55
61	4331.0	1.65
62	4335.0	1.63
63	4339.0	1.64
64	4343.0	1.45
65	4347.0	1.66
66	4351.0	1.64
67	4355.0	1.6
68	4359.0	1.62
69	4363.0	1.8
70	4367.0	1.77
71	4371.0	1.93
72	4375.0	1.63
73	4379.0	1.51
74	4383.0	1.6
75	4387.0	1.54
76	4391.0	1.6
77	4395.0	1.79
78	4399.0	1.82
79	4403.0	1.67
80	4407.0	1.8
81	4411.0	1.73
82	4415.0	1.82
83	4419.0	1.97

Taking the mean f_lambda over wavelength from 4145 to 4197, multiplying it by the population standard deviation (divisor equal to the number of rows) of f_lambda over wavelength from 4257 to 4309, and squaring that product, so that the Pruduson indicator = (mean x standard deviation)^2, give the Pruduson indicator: 0.068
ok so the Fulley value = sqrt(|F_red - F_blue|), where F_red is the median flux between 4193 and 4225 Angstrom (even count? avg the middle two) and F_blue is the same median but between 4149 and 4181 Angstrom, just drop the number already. 0.29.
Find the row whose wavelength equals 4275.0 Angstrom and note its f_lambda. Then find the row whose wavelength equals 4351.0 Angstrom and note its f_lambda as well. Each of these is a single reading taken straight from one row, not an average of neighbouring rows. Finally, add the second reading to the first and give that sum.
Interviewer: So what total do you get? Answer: 3.00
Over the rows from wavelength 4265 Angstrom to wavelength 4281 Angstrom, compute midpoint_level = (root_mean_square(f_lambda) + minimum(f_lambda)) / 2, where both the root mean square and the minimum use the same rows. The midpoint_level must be 1.35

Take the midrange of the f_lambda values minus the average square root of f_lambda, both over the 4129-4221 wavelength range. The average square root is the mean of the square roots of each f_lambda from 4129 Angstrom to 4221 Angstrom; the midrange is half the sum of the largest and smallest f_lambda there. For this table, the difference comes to 0.238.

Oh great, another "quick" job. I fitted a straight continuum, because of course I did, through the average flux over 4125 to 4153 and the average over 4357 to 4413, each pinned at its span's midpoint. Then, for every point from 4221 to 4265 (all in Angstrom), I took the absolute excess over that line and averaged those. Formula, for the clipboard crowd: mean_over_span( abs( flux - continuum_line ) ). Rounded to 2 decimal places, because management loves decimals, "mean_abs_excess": 0.13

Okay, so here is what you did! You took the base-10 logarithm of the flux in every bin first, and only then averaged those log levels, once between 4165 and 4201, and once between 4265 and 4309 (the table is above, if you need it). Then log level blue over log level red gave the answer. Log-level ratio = 1.26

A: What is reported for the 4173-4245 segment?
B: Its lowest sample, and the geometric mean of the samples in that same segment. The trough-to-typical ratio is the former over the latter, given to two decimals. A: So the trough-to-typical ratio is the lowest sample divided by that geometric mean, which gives 0.86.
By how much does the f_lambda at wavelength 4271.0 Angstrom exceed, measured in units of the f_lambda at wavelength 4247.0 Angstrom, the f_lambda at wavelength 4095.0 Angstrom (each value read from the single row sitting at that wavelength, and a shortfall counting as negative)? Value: -0.17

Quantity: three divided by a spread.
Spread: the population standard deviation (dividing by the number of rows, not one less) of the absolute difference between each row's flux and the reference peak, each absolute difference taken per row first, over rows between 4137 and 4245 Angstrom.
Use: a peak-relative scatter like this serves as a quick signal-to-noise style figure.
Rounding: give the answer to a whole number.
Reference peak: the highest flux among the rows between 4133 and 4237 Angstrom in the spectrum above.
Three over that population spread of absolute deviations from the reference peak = 28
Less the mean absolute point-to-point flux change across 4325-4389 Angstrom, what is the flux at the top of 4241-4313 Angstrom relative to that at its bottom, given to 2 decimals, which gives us -0.39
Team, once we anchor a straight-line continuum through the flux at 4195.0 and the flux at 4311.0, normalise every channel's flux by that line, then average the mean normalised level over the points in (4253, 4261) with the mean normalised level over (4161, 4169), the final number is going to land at 1.02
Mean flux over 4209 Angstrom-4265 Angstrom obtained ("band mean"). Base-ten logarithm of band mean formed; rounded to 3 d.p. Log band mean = 0.178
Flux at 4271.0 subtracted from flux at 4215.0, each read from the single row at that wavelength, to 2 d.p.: 0.20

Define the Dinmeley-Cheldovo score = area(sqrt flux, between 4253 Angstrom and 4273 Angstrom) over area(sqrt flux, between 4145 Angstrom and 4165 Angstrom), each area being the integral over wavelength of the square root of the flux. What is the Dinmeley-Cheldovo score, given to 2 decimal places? 1.05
